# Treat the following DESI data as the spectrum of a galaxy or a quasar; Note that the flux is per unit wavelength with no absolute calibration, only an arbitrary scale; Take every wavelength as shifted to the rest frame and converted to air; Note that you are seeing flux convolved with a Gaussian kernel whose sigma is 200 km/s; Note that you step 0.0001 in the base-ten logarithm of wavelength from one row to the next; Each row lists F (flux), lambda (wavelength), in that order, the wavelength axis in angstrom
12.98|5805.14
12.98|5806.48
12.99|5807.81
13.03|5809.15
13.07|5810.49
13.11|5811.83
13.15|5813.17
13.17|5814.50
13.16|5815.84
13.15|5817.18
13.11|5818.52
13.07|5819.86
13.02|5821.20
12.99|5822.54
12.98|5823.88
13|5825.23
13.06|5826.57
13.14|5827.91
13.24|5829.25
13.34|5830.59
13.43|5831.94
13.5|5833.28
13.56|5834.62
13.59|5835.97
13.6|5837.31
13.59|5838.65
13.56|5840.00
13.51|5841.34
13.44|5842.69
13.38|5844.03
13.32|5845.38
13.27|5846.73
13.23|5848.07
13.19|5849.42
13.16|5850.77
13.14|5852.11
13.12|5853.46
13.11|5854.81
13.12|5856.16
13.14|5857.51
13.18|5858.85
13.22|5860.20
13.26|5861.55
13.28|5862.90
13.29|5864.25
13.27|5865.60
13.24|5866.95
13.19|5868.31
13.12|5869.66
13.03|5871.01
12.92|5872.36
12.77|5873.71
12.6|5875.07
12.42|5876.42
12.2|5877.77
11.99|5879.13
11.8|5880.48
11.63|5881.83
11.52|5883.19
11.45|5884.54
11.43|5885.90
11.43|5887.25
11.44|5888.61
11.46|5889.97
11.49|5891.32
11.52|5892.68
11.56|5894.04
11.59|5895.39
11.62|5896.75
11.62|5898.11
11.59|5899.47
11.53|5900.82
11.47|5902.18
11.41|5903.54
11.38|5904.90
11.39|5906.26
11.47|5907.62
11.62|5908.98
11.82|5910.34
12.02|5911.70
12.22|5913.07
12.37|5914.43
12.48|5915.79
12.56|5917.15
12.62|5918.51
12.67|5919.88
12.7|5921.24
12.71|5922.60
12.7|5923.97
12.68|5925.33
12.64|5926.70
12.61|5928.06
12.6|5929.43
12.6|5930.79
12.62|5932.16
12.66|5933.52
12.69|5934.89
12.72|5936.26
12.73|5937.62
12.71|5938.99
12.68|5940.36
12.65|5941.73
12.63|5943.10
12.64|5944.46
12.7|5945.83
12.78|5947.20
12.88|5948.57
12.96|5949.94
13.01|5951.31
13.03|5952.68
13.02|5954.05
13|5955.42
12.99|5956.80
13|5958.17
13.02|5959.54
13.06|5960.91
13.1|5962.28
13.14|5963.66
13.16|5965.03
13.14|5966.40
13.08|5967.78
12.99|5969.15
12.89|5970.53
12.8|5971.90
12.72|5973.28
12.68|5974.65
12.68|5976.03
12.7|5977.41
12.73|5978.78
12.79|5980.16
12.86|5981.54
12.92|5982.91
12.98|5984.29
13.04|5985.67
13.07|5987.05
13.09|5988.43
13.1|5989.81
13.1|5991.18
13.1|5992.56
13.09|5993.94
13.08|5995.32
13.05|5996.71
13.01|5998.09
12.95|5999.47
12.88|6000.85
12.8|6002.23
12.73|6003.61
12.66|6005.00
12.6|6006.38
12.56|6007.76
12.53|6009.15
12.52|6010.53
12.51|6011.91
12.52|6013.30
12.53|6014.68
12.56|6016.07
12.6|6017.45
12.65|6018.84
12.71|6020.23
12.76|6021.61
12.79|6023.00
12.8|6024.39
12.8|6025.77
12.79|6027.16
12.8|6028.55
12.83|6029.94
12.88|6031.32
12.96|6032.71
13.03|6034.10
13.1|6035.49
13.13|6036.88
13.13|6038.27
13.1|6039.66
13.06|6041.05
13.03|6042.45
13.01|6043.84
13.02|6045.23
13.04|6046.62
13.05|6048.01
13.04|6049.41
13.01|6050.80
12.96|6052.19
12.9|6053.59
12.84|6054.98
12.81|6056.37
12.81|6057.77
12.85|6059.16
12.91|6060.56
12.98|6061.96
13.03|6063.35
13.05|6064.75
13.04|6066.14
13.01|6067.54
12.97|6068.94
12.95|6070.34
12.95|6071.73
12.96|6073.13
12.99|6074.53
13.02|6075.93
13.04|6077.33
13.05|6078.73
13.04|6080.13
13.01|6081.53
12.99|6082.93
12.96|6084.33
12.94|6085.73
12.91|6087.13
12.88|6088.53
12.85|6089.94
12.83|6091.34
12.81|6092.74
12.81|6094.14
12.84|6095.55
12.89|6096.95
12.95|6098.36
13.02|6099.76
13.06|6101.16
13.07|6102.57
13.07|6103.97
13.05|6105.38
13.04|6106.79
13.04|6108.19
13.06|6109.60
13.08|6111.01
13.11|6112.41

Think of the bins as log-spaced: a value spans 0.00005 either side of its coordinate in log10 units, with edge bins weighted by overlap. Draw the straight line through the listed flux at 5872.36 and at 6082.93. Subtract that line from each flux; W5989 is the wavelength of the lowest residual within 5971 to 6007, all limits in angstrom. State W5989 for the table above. 6006.38 angstrom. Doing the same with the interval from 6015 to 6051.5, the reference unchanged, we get 6016.07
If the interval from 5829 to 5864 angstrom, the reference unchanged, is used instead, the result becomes 5854.81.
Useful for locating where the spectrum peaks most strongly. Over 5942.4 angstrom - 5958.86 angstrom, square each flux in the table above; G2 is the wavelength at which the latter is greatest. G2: 5952.68 angstrom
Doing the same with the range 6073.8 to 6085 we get 6078.73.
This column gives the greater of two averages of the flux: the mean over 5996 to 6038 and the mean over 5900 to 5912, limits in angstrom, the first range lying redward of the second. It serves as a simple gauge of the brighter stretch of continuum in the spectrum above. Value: 12.77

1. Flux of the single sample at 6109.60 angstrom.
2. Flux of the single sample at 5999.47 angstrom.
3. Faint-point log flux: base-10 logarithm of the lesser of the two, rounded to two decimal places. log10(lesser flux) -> 1.11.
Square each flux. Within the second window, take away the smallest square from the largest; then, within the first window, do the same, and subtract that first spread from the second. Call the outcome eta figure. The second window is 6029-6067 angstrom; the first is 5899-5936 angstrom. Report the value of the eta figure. -24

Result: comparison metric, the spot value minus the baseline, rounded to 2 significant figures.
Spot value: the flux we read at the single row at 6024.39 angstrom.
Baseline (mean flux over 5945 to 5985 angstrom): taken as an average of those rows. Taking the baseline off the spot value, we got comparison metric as -0.12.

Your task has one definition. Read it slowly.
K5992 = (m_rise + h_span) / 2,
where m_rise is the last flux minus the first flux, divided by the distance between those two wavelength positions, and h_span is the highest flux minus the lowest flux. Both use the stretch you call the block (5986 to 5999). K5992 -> 0.0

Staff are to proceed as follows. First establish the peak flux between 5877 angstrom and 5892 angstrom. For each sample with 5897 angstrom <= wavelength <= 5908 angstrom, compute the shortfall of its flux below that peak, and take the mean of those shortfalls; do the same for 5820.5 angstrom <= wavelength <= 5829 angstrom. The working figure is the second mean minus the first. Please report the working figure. -1.55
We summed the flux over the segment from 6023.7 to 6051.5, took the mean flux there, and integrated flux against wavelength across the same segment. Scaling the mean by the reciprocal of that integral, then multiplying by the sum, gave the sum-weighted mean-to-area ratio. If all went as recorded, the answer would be 9.34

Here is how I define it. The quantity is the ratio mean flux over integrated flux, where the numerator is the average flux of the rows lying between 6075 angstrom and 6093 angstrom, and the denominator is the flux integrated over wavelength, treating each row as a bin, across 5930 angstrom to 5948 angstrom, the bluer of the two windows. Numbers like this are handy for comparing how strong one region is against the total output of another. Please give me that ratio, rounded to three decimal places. 0.057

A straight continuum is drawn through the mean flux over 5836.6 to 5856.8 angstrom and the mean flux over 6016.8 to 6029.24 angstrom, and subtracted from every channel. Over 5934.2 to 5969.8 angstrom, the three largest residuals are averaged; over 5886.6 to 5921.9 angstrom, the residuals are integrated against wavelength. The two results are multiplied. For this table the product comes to -10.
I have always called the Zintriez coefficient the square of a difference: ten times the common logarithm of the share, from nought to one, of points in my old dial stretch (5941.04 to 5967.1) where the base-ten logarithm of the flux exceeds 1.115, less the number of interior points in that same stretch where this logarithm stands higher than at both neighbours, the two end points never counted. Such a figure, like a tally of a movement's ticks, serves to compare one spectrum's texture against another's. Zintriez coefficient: 61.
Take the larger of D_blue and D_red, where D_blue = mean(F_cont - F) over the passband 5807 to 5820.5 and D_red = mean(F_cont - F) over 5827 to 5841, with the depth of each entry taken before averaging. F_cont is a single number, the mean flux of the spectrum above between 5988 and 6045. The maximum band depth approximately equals -0.25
